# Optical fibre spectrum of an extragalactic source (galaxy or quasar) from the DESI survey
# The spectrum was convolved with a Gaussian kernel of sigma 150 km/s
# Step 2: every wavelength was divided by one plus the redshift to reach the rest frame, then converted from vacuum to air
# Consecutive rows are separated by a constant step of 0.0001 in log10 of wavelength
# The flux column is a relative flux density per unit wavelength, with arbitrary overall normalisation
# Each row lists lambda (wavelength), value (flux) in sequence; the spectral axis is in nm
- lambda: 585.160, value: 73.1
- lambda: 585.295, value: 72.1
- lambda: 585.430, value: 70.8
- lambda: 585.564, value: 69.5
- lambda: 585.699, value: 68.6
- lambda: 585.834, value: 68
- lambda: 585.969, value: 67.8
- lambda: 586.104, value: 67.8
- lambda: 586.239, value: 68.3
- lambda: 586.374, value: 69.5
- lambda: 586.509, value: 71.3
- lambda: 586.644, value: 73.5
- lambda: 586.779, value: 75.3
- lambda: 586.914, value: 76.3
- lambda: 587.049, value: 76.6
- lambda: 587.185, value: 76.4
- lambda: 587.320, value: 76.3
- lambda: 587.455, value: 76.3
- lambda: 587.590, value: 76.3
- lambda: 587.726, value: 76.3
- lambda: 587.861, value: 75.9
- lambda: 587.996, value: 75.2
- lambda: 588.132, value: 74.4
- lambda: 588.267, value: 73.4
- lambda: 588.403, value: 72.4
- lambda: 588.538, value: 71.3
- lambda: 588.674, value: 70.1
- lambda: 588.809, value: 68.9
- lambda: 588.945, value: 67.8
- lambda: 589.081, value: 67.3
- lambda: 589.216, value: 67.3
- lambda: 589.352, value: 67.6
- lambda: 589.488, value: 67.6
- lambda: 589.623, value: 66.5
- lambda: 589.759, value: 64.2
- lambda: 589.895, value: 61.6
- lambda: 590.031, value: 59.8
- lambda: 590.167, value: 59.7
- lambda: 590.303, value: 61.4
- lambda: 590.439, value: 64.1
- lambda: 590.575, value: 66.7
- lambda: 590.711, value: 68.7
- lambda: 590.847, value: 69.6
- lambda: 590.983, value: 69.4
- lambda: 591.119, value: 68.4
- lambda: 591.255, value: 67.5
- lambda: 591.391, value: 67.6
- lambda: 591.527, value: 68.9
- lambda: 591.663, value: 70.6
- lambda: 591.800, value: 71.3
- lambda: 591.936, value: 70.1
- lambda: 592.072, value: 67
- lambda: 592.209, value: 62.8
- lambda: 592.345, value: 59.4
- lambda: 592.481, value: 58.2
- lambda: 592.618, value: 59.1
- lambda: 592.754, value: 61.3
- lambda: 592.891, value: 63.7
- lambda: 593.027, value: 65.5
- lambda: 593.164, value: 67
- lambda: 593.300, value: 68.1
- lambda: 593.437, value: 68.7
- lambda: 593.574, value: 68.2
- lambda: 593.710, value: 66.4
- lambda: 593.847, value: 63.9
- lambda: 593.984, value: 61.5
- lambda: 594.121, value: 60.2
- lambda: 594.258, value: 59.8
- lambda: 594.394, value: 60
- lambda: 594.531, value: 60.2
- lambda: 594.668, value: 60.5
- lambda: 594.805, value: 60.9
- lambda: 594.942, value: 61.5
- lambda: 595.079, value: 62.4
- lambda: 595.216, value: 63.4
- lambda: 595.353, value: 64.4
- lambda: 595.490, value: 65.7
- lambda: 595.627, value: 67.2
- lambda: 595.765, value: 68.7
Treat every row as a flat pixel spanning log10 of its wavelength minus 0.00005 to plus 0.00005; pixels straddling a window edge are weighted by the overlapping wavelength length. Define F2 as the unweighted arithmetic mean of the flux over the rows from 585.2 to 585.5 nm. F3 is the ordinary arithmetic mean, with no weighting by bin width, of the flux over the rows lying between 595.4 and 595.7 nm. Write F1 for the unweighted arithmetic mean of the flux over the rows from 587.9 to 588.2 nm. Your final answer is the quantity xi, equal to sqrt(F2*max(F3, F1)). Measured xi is 73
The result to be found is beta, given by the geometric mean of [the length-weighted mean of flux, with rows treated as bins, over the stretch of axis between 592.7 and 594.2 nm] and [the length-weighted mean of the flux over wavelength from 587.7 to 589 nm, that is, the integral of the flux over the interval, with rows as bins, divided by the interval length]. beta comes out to 69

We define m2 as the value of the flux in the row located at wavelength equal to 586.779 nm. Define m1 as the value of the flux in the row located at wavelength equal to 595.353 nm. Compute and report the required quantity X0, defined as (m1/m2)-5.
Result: -4.14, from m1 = 64.4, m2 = 75.3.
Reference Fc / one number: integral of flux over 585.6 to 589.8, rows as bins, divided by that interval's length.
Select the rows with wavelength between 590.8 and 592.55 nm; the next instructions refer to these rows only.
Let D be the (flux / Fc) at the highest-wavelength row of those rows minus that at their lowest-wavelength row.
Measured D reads -0.16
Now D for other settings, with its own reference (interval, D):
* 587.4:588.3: -0.04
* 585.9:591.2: 0.01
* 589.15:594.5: -0.10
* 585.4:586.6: 0.01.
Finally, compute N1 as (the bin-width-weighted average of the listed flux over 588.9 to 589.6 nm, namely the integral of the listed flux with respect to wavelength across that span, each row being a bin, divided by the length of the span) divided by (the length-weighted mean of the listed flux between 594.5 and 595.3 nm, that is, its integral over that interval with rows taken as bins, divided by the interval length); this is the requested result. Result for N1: 1.10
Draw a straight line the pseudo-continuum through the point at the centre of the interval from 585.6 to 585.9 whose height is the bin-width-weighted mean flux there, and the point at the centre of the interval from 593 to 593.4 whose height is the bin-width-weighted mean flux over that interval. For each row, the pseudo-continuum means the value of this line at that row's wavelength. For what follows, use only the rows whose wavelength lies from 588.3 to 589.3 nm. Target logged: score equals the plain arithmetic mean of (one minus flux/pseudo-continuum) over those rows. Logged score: -0.021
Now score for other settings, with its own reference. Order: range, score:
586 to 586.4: -0.004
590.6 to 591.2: -0.023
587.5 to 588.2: -0.112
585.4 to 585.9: -0.012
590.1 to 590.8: 0.051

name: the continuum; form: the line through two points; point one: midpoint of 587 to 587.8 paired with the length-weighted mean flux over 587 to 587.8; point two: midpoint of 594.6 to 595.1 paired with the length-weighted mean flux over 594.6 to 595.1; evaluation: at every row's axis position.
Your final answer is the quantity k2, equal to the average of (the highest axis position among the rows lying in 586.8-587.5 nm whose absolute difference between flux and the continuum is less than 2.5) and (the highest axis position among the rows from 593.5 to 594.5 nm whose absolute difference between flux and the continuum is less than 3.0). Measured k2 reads 590.92 nm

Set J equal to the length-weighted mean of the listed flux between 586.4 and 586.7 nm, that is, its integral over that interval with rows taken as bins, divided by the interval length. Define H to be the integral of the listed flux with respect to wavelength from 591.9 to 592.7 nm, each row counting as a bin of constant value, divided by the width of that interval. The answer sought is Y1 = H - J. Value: -9.5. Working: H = 62.5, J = 72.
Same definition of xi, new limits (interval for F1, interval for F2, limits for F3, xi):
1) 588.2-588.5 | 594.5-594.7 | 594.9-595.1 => 66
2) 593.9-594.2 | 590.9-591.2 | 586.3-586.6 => 70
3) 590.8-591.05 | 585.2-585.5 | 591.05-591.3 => 70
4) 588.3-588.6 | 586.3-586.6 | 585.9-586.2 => 71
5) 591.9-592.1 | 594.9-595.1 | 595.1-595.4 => 65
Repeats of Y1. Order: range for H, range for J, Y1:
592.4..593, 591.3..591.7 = -8.0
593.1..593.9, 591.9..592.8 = 4.8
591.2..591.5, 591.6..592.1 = -2.1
